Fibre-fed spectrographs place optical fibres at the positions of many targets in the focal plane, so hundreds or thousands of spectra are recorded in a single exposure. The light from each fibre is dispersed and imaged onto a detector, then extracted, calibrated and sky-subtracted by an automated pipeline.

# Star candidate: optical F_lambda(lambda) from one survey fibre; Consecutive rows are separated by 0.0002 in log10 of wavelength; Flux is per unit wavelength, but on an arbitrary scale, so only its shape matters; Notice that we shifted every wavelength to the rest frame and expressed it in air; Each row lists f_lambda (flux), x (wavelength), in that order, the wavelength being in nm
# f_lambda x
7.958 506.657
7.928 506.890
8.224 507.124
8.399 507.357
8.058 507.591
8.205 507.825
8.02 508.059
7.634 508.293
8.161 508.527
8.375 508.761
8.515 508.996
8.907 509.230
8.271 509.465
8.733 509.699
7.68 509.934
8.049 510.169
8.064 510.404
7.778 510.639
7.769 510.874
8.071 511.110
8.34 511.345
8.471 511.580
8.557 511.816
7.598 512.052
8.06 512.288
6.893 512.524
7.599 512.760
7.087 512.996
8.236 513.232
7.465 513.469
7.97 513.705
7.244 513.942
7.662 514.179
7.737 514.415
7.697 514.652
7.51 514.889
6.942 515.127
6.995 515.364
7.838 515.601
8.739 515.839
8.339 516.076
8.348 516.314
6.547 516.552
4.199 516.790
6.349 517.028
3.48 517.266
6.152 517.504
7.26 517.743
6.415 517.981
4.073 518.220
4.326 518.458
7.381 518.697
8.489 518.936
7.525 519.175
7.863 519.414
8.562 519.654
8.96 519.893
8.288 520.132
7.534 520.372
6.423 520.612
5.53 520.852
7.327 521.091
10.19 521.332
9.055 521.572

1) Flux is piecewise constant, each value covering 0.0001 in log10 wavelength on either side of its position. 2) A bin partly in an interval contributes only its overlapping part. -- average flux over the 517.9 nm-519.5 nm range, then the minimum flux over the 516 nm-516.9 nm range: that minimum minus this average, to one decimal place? -2.4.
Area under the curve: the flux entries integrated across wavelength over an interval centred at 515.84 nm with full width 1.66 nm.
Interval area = 12.8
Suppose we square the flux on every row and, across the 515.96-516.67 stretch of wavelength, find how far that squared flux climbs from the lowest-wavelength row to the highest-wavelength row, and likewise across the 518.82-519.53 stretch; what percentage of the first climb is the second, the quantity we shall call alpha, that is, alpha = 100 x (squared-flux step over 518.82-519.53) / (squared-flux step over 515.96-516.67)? 38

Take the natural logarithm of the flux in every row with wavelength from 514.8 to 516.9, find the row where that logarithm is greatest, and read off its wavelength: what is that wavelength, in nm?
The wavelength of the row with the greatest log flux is 515.839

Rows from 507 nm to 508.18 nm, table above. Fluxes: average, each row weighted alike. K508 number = 8.2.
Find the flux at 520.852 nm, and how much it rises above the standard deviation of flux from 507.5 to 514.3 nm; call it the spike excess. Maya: 5.1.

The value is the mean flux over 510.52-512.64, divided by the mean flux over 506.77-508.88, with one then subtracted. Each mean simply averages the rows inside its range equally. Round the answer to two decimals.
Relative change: -0.02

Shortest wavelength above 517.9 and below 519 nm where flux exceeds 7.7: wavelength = 518.936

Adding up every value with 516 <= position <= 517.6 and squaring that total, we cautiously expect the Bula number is 1885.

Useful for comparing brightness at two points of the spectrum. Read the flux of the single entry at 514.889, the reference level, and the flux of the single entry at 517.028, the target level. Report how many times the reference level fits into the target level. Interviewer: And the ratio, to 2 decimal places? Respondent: 0.85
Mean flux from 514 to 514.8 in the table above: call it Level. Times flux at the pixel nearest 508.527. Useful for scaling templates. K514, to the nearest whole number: 63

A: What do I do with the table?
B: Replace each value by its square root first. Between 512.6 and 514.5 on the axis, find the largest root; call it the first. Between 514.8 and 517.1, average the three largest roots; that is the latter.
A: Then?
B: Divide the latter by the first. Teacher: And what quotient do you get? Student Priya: 1.01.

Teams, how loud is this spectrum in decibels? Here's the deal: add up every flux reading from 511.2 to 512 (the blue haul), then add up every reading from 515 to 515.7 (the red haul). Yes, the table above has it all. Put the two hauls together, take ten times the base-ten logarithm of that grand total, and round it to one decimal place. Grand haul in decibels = 16.7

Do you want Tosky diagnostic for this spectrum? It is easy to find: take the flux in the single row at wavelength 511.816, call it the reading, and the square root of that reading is 2.93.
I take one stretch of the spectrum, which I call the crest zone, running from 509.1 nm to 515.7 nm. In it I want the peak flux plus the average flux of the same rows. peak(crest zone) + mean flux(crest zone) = 16.7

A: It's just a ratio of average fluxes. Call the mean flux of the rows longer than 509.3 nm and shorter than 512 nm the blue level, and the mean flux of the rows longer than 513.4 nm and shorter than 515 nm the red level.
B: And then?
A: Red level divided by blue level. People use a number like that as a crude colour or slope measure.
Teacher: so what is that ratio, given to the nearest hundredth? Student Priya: 0.93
